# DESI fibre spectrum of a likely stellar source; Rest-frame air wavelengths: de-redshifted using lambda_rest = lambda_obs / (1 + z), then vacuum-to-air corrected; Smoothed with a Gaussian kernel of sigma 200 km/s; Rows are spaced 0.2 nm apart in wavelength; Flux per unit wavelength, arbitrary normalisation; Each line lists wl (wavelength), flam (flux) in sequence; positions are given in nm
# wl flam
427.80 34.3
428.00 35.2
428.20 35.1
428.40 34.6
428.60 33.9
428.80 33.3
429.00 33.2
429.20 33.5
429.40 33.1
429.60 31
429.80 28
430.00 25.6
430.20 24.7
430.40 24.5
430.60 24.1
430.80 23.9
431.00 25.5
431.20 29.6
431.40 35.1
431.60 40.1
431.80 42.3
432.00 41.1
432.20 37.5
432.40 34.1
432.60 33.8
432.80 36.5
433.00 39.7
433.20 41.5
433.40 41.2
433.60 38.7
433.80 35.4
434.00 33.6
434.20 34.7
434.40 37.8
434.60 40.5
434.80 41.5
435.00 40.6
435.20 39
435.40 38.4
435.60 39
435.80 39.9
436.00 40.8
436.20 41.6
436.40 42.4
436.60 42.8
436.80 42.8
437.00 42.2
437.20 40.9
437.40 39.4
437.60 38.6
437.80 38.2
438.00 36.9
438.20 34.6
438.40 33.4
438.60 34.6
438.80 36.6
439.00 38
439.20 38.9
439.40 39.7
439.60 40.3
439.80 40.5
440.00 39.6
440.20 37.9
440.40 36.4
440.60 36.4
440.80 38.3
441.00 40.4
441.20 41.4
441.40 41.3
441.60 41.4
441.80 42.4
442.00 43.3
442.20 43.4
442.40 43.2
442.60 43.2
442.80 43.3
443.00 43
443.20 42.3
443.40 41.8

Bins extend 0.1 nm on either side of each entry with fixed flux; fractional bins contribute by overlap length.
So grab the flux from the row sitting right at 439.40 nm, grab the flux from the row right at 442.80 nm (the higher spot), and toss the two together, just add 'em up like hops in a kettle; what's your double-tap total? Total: 83.0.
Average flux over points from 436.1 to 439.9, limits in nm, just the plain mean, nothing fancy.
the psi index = 39.1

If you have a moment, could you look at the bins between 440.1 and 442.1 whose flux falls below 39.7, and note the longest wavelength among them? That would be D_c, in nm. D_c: 440.80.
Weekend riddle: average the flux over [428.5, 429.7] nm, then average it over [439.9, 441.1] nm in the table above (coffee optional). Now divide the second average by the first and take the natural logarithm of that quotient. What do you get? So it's 0.15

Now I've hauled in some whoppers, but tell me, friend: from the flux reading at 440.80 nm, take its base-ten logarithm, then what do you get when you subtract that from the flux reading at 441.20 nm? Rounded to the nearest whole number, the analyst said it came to 40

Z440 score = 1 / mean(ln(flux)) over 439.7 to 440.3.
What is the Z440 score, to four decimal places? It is 0.2724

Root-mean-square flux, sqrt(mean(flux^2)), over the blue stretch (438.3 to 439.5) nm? 36.9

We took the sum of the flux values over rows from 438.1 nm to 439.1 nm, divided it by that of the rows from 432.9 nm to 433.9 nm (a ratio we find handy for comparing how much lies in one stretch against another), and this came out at 0.90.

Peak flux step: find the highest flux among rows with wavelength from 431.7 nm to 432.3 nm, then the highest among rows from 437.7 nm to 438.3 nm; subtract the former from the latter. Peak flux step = -4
